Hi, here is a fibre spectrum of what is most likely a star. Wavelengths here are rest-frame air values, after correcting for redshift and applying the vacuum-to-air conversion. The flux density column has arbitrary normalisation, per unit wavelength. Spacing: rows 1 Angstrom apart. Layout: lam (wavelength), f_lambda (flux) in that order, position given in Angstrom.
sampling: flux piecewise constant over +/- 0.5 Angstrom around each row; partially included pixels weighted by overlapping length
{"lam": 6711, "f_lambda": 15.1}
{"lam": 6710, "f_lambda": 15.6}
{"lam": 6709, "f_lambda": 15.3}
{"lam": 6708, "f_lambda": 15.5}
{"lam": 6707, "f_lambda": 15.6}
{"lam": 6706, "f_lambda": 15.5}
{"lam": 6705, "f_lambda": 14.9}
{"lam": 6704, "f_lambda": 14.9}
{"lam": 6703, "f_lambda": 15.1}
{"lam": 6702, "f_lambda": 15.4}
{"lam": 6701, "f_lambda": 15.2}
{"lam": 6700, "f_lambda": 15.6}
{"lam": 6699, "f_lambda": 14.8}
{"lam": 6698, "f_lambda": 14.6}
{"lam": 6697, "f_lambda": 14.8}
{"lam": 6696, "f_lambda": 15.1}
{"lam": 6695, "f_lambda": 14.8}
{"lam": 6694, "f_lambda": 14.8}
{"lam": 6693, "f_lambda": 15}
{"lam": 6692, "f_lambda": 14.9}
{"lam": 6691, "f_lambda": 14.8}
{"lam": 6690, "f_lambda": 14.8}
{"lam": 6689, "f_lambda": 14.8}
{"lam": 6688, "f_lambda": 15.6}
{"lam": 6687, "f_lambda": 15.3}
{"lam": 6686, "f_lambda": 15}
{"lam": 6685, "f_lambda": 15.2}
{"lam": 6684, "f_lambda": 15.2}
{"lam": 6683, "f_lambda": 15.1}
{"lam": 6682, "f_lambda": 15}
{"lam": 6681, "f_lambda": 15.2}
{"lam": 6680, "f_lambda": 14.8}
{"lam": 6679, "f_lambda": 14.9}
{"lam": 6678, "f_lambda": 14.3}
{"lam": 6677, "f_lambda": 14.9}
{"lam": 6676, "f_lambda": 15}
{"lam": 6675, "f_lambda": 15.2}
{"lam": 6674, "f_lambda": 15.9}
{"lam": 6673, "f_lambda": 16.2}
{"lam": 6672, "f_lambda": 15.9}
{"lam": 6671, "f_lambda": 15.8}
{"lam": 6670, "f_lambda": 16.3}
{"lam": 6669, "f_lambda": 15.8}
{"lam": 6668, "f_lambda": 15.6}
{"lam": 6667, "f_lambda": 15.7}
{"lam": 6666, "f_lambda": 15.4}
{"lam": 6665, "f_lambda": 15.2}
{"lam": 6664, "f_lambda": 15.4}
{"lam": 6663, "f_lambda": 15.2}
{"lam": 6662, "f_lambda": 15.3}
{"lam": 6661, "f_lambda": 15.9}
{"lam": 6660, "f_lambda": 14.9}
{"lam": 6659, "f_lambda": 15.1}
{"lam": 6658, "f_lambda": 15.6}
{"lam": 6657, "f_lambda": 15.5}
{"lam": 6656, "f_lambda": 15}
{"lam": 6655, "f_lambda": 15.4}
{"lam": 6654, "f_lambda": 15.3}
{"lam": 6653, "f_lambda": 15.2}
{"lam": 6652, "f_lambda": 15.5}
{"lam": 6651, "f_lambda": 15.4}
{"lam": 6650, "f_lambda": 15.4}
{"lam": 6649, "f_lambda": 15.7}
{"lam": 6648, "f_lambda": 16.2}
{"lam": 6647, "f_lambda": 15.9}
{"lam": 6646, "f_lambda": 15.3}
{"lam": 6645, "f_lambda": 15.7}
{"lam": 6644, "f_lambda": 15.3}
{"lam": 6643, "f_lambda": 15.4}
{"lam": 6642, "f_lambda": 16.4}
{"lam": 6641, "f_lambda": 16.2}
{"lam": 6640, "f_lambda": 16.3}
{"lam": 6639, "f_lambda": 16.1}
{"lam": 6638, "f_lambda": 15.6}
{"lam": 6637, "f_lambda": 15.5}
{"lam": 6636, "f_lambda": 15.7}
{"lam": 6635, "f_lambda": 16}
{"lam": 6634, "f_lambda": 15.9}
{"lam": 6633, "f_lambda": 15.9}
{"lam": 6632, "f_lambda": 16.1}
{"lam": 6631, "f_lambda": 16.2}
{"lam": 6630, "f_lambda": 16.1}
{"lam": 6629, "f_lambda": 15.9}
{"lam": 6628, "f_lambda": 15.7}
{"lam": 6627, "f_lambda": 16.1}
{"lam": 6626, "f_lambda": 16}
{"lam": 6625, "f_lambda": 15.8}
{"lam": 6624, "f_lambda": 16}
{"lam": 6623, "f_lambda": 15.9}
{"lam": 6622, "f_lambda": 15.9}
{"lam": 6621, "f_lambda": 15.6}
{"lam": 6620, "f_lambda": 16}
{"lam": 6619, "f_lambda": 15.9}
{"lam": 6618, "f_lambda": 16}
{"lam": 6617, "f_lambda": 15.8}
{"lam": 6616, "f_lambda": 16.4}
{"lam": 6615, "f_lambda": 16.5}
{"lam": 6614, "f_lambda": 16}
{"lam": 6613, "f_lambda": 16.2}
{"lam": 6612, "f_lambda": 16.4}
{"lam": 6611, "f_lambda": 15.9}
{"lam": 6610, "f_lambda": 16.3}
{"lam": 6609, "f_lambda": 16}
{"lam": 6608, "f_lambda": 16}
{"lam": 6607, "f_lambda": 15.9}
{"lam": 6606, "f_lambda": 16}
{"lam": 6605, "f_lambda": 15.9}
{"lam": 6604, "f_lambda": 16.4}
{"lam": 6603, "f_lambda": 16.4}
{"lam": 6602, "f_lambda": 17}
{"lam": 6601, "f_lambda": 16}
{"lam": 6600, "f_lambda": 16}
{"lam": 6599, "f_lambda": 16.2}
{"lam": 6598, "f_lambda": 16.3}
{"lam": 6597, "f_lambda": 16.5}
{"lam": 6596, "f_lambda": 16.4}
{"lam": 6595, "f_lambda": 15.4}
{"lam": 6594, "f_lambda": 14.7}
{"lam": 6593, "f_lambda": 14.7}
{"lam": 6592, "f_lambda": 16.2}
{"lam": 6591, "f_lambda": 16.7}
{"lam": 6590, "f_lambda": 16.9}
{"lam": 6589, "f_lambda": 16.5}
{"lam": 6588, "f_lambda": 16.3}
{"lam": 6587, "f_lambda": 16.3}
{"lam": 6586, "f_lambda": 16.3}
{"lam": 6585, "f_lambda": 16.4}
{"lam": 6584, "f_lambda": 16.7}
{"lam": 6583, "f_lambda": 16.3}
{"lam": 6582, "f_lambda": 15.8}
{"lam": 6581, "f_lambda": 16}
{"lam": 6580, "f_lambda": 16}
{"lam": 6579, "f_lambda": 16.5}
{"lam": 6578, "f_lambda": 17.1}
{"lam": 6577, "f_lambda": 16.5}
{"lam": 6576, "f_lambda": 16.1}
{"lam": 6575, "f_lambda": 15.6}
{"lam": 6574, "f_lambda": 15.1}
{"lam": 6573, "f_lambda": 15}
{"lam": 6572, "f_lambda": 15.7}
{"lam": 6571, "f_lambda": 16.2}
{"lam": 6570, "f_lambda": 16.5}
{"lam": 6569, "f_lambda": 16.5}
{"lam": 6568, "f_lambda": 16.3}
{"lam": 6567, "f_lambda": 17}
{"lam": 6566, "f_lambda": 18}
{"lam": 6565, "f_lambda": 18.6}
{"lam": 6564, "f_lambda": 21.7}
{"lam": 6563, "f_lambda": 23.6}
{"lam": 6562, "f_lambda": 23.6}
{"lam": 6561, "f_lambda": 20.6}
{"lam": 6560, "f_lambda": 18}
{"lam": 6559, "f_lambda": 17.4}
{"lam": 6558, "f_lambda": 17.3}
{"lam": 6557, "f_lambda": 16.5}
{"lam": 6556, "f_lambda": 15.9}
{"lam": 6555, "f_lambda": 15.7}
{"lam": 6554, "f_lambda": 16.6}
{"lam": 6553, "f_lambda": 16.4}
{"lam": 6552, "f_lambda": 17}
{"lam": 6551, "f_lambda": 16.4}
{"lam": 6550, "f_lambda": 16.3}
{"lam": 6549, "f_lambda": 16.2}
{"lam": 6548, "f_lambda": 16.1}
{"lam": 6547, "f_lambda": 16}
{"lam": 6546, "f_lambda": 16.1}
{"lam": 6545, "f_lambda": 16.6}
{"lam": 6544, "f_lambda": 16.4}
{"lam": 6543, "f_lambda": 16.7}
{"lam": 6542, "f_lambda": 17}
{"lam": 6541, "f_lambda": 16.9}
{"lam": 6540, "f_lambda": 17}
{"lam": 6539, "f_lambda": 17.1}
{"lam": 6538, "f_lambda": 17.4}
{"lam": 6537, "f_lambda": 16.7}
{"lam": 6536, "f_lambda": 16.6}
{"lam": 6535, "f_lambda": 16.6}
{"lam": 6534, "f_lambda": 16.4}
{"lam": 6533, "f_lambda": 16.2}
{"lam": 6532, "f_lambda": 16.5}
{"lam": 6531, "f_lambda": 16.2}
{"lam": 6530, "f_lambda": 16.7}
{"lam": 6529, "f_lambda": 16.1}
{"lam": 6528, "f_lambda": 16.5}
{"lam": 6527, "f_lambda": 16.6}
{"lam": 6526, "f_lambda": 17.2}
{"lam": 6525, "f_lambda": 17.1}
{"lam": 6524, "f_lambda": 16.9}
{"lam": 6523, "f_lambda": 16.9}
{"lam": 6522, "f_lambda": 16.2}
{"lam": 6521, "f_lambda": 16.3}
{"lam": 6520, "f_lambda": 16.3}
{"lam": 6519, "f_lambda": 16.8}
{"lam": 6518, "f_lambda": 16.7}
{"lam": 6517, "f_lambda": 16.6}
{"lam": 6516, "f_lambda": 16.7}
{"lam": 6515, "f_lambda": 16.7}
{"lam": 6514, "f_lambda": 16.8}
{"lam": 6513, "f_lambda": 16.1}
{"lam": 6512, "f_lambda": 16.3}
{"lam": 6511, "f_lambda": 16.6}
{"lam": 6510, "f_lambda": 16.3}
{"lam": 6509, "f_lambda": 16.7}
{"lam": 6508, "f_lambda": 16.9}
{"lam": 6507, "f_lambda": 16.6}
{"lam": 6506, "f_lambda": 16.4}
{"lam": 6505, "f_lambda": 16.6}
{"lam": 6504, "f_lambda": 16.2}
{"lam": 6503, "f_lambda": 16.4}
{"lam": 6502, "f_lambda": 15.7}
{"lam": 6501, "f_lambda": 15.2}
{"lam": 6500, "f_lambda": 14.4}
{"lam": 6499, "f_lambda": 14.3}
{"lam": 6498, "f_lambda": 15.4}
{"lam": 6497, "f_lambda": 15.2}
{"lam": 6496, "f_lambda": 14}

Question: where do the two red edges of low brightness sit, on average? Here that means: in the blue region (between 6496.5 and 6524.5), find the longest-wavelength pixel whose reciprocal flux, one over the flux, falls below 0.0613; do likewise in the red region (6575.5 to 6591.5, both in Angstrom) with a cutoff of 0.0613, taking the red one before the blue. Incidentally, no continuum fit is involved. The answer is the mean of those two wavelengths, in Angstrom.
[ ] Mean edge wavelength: 6557.5 Angstrom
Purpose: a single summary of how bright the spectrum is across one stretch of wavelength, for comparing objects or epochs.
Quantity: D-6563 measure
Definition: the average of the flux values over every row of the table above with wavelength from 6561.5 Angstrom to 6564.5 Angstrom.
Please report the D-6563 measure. 23.0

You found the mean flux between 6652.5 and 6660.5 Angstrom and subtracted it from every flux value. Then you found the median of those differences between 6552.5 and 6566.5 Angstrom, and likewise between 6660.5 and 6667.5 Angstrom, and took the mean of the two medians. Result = 1.3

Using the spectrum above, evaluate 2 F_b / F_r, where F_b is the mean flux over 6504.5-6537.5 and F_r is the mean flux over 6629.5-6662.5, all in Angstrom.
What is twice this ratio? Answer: 2.12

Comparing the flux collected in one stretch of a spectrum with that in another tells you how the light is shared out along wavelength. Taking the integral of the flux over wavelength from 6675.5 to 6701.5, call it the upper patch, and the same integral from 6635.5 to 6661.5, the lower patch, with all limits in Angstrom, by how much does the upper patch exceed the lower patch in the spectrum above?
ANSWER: -16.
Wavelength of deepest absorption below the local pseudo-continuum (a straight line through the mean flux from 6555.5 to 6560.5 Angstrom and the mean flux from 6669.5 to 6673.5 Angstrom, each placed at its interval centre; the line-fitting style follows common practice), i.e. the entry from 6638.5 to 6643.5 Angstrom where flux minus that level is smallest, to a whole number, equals 6643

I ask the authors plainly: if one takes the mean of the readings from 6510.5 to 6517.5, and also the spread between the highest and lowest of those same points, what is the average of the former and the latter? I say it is 8.6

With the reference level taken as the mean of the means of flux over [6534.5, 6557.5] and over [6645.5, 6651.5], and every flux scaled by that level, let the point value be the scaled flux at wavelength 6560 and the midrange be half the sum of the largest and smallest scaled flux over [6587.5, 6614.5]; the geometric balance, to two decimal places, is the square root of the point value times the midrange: 1.05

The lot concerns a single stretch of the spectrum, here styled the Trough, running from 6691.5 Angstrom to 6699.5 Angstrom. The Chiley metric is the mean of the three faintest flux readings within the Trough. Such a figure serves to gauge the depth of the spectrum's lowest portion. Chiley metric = 14.7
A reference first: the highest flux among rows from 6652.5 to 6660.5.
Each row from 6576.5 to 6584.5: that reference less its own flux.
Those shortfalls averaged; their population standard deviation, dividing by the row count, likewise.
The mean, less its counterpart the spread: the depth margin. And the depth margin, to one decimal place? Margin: -1.2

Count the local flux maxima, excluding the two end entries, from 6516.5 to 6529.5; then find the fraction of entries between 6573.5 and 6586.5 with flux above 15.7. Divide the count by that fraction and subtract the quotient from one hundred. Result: 98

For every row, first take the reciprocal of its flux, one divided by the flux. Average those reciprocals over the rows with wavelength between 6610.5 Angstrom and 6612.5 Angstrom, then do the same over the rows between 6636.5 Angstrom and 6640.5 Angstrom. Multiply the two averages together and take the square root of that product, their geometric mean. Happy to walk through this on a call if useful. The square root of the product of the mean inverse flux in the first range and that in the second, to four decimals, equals 0.0625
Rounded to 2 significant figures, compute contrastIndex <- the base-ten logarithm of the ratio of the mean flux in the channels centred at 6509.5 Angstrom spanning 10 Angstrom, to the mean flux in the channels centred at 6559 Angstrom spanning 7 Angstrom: -0.048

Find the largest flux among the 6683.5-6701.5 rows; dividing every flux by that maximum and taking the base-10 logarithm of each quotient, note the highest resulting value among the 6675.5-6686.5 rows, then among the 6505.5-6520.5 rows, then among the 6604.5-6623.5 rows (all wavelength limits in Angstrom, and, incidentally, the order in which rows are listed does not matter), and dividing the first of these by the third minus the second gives 1.08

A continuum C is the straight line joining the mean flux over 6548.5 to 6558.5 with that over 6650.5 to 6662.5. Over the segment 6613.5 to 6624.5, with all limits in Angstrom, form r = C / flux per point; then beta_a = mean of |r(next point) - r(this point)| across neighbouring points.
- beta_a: 0.015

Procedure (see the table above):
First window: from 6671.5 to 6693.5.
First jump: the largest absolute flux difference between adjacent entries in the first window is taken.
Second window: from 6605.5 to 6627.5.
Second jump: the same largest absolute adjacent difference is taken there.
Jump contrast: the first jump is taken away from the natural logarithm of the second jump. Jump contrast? -1.3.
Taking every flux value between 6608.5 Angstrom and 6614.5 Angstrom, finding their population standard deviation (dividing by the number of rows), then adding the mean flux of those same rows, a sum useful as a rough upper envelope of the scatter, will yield 16.3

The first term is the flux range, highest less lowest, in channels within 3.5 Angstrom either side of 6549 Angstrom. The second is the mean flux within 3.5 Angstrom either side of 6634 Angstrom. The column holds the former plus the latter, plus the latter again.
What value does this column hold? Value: 32.8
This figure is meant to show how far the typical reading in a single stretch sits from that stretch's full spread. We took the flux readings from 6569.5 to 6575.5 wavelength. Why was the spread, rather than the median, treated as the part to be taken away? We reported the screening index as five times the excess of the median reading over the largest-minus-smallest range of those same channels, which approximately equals 71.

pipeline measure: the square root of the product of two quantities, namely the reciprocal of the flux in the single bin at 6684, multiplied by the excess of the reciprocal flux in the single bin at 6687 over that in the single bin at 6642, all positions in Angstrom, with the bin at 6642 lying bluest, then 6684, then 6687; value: 0.017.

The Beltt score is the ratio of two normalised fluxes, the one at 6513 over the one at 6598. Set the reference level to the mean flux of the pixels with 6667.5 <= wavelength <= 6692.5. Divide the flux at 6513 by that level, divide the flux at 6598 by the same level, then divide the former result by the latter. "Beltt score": 0.99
